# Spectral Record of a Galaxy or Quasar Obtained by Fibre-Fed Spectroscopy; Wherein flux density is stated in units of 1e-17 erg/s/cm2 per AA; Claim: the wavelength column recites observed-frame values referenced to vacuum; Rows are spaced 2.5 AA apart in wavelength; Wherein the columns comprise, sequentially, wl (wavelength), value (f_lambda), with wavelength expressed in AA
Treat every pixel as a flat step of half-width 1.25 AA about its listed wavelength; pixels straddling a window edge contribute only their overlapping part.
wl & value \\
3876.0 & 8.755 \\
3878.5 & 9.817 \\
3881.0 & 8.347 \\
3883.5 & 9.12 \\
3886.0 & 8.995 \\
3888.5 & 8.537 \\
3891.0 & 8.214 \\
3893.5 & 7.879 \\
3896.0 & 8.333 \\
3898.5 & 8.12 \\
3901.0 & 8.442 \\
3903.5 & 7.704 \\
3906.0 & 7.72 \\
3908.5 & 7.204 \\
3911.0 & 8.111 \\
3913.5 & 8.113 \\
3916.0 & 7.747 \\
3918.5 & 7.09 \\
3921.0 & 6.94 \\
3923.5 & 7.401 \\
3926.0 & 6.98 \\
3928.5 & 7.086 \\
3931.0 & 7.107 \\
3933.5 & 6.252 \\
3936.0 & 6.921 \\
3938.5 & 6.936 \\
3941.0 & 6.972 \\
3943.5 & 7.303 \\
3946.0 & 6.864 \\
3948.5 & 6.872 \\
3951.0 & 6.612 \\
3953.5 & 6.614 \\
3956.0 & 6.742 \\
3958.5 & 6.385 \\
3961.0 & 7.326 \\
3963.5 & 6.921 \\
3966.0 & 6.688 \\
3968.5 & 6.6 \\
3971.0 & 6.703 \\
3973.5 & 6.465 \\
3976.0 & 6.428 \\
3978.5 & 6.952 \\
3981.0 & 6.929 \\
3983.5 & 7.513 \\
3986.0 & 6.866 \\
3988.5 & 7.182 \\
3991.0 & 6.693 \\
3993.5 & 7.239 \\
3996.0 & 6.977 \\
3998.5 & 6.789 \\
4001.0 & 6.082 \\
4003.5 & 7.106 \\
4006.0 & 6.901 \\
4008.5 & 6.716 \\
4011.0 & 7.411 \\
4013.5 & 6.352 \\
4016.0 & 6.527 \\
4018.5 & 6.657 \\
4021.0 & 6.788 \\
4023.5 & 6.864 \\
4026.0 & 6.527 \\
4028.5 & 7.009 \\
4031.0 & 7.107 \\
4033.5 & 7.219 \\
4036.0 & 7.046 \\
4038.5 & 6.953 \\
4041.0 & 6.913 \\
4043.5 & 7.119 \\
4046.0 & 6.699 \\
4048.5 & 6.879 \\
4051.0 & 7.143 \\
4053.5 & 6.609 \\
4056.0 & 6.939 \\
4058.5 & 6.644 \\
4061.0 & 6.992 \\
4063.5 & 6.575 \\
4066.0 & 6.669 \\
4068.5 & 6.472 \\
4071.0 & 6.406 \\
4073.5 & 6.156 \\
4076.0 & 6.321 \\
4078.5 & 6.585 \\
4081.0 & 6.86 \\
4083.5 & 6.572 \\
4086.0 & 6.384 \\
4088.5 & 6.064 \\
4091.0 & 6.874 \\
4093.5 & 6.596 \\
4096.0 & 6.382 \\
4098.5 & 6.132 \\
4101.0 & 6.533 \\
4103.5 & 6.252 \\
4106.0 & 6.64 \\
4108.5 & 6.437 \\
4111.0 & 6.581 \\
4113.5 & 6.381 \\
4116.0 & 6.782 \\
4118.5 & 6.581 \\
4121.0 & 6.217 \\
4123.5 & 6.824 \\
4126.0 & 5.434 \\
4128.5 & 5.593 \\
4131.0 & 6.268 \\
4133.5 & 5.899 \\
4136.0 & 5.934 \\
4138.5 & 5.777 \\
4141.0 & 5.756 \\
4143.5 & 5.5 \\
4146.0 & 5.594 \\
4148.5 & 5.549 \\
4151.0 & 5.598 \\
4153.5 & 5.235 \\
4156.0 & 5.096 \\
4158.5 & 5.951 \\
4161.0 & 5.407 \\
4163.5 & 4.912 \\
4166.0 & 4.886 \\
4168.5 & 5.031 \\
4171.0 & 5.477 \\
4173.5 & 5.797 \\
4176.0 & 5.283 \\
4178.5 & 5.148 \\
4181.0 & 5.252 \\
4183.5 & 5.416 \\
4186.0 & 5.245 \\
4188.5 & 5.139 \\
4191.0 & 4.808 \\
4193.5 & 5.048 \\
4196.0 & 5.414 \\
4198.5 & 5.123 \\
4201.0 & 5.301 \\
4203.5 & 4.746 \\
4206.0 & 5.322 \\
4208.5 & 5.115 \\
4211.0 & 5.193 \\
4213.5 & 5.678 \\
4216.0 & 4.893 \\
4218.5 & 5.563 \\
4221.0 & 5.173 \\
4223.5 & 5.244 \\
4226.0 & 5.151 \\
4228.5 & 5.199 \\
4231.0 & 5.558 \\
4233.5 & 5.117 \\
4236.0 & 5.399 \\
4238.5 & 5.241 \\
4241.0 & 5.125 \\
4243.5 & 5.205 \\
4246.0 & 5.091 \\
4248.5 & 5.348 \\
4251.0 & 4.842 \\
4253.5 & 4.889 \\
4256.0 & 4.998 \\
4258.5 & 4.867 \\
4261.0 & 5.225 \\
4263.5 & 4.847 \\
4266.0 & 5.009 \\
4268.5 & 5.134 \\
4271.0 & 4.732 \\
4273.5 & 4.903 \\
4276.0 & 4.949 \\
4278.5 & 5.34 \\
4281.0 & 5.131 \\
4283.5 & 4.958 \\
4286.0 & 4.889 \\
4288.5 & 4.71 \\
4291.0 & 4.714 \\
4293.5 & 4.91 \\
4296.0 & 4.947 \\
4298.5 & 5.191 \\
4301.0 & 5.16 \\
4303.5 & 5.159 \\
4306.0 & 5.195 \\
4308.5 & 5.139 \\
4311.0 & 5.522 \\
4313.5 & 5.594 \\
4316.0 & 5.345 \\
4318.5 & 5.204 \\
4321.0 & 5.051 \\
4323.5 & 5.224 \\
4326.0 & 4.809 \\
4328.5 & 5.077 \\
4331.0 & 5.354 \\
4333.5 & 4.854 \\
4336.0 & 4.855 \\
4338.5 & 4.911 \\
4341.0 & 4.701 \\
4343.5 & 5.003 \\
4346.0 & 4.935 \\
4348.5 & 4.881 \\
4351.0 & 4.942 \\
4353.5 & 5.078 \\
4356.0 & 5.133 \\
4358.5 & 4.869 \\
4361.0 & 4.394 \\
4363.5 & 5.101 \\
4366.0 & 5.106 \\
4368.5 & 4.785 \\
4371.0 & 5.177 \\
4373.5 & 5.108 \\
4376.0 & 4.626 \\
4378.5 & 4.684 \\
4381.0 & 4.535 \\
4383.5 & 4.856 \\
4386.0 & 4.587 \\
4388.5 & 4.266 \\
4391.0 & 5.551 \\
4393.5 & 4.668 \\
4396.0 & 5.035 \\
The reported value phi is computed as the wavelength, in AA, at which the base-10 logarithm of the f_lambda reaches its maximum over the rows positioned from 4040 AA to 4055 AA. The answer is 4051.0 AA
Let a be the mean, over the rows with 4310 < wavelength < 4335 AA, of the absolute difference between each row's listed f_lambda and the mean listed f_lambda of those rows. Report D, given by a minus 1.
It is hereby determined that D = -0.795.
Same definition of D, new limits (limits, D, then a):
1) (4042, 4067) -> -0.812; 0.188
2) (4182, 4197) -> -0.820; 0.180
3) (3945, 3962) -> -0.788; 0.212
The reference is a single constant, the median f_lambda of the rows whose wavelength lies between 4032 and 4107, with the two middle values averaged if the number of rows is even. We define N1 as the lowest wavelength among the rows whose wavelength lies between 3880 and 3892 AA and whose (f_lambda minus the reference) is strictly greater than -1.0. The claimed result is 3881.0 AA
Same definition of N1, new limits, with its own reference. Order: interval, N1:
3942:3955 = 3943.5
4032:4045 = 4033.5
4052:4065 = 4053.5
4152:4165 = 4158.5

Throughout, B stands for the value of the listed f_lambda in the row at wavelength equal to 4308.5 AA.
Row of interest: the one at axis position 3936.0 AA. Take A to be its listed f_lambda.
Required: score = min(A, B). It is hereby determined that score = 5.14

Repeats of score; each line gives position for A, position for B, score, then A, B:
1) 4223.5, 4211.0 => 5.19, 5.244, 5.193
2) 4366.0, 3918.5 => 5.11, 5.106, 7.09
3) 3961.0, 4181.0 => 5.25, 7.326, 5.252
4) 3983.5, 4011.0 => 7.41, 7.513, 7.411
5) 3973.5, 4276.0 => 4.95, 6.465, 4.949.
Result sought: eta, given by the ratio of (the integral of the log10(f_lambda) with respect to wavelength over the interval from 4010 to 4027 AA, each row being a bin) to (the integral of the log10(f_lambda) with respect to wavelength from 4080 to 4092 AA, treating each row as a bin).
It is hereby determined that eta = 1.4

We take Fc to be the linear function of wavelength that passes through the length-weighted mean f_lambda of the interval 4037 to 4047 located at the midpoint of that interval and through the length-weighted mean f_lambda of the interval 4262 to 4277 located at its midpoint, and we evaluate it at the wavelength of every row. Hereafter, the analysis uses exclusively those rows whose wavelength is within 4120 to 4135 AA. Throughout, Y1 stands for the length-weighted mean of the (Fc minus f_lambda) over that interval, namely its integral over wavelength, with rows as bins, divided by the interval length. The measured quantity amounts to 0.1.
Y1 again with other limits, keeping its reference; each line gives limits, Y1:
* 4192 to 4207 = 0.4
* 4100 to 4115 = -0.1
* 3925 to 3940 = 1.0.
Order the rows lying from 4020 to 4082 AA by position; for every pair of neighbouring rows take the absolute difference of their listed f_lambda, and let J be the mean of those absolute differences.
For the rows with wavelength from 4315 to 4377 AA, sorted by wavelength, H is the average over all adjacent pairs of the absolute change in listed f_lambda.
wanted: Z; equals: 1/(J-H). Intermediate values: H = 0.23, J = 0.24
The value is 183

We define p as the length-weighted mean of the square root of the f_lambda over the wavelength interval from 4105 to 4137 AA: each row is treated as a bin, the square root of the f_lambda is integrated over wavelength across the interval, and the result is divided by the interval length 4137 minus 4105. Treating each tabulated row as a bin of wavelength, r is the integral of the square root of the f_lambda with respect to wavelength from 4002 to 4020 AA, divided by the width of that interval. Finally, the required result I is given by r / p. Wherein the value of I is 1.04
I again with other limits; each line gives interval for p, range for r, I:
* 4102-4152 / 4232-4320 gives 0.91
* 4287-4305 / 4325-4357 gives 1.00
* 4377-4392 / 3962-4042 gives 1.20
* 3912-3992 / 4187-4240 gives 0.87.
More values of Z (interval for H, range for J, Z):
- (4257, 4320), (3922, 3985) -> 9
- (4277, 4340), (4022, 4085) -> 12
